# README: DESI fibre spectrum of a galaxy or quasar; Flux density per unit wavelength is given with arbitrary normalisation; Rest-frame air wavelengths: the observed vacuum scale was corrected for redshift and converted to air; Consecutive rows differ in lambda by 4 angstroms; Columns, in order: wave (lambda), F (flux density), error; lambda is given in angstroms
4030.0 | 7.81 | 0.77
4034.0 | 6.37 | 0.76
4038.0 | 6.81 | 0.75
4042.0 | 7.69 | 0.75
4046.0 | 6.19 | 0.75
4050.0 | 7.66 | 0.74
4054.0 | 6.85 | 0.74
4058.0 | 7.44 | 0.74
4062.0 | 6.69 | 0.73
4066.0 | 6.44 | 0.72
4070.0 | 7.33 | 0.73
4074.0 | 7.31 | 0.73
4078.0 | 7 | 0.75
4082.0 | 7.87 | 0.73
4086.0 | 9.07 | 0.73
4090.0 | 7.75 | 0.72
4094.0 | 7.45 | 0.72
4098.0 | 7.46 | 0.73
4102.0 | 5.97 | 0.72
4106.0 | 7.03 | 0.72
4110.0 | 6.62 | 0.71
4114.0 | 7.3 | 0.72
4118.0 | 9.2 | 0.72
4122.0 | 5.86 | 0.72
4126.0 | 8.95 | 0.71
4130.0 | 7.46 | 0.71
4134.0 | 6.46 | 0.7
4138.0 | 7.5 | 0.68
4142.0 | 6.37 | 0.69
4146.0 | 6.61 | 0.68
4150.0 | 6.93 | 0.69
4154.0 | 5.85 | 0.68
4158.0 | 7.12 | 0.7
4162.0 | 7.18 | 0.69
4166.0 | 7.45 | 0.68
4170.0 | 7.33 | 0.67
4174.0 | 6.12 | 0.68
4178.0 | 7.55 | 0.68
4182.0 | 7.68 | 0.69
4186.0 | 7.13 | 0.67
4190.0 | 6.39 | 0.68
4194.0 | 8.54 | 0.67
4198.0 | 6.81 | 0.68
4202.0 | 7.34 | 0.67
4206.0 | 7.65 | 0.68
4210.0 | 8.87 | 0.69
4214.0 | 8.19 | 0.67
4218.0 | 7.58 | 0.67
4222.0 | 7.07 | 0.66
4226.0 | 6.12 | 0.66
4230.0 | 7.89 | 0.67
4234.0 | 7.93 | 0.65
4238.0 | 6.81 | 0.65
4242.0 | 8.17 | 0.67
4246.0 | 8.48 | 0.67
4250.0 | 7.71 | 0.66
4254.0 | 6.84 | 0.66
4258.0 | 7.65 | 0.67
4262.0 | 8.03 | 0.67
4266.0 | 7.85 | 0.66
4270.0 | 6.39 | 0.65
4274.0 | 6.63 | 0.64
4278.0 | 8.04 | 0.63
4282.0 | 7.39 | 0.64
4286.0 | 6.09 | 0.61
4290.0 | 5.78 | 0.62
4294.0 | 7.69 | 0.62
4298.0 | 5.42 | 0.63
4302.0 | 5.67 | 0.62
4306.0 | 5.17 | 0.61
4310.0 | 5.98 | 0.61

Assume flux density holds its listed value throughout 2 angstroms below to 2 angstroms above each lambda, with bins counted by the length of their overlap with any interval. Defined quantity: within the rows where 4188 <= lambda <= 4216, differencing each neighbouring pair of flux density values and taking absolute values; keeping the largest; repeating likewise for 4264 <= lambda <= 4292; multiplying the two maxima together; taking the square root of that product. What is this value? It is 1.8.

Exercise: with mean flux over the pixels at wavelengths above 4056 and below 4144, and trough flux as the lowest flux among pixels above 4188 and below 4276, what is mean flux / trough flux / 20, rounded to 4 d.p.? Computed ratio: 0.0596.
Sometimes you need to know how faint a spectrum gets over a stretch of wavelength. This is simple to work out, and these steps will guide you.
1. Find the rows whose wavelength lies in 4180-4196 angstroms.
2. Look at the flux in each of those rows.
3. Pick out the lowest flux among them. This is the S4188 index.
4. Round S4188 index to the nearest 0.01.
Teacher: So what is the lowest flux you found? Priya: 6.39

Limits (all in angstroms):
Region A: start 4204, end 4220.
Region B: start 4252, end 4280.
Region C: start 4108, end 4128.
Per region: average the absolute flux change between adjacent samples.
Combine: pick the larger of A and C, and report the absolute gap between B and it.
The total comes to 1.5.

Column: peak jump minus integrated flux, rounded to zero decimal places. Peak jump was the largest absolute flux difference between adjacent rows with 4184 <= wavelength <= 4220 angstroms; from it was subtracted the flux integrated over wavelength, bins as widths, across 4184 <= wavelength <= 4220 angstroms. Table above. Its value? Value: -272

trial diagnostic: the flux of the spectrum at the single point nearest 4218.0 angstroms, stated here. 7.58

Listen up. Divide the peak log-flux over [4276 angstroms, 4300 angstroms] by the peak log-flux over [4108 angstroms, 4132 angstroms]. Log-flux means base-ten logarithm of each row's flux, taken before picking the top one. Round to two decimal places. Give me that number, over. 0.94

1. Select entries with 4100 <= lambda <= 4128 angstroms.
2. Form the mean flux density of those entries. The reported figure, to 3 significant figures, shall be 7.28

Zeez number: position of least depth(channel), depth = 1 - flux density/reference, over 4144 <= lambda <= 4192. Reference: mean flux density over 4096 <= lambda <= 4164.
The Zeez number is 4182.0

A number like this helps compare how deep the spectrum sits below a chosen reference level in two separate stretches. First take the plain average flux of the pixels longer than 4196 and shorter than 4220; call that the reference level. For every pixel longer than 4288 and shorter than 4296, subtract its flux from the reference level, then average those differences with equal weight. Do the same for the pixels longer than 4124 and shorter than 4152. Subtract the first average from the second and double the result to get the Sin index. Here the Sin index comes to -0.9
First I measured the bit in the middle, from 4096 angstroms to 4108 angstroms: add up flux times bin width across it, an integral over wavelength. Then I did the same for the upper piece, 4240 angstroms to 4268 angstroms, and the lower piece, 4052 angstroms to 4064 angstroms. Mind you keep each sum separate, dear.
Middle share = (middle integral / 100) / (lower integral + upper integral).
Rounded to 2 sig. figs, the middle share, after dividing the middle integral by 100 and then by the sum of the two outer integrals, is 0.0027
